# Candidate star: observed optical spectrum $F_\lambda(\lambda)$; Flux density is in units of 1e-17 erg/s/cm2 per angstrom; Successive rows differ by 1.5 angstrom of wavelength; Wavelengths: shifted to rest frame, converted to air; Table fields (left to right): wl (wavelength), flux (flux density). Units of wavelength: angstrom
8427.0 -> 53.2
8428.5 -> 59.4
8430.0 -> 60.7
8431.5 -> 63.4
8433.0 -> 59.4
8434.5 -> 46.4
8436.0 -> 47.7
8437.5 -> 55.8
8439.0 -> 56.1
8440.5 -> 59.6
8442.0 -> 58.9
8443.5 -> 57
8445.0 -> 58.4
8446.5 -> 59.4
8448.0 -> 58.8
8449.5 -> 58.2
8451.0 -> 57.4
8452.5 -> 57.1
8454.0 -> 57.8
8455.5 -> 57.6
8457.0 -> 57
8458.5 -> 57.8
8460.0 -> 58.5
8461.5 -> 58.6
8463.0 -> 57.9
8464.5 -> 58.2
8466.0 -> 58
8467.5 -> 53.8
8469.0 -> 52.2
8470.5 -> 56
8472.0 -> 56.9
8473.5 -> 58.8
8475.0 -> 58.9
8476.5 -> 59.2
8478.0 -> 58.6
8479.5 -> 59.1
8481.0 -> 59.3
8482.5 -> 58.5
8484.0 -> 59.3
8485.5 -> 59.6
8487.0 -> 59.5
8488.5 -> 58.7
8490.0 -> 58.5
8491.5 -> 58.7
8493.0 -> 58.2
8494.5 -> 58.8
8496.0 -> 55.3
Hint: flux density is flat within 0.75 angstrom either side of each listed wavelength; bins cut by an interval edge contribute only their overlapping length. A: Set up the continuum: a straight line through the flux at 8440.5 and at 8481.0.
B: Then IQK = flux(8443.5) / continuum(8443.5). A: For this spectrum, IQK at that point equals 0.96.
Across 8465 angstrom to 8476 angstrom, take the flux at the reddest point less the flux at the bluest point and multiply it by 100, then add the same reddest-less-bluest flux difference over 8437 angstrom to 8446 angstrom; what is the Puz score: 93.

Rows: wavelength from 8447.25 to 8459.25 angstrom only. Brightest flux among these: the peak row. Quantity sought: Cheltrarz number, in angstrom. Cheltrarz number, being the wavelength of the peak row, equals 8448.0 angstrom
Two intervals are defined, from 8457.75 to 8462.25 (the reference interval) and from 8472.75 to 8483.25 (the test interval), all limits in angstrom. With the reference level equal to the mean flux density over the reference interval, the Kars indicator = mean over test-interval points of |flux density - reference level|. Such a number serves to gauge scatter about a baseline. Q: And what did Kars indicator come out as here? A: 0.6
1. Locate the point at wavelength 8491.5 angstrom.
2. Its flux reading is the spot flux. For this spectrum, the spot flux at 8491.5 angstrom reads 58.7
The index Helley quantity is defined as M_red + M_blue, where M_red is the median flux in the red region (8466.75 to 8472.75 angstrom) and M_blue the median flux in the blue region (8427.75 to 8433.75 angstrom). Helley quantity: 115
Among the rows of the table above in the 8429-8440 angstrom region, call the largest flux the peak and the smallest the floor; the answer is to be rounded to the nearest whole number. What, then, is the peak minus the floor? 17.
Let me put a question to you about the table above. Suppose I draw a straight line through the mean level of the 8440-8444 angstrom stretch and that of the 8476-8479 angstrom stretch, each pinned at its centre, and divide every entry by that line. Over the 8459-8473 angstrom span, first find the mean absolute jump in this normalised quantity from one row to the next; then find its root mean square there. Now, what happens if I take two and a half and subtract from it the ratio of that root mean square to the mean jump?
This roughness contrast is -36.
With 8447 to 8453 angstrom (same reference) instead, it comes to -97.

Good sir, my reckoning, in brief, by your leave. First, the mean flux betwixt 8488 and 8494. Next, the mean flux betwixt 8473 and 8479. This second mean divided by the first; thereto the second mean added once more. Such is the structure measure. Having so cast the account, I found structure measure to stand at 59.9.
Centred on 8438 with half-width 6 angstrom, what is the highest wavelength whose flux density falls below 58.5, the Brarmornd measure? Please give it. 8443.5 angstrom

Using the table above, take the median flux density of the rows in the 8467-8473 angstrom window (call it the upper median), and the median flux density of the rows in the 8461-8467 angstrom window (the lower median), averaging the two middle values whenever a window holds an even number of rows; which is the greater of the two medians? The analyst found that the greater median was 58.1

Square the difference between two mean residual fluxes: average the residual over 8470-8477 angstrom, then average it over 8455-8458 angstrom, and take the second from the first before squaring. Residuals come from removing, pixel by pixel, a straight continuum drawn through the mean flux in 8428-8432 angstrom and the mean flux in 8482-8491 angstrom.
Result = 2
